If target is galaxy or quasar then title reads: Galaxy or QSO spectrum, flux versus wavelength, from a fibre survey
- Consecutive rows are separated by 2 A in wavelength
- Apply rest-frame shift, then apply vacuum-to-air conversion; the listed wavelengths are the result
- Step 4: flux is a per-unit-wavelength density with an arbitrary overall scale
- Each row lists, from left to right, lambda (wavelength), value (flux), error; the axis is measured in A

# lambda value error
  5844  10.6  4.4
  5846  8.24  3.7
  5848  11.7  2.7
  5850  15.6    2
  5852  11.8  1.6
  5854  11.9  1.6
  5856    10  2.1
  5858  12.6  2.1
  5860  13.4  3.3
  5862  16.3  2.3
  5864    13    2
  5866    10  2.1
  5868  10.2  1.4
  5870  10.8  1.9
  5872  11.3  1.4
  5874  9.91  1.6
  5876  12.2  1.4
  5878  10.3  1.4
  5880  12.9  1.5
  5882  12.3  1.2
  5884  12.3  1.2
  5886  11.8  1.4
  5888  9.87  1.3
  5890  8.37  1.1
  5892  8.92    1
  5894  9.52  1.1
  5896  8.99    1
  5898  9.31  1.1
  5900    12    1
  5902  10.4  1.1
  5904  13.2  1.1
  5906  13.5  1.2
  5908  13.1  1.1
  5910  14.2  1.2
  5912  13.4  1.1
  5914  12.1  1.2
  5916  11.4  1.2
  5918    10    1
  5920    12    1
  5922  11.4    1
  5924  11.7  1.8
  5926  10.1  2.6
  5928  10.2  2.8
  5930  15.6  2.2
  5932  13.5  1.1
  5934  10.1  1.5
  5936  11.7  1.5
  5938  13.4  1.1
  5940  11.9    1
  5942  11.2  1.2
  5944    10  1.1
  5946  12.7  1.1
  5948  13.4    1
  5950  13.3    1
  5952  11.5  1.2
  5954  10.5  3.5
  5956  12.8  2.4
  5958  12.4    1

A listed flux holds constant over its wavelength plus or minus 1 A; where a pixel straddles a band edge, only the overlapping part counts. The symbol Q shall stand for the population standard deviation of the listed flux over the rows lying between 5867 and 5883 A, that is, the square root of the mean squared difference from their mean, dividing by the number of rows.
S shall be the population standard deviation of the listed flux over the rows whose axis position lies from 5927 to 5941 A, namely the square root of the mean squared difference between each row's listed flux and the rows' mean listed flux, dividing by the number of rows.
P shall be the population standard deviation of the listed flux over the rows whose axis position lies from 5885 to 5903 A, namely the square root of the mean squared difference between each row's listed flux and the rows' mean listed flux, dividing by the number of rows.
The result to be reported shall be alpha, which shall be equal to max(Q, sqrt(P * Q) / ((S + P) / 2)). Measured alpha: 1.04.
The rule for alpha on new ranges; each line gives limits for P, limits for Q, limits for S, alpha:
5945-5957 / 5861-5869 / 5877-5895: 2.56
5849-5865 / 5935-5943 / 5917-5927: 0.91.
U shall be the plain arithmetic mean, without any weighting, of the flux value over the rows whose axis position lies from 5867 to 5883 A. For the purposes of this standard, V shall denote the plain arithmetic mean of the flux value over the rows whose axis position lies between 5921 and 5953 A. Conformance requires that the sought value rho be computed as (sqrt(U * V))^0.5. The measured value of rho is 3.41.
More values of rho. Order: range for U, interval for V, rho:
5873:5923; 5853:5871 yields 3.42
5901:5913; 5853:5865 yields 3.59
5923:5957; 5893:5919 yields 3.44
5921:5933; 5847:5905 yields 3.43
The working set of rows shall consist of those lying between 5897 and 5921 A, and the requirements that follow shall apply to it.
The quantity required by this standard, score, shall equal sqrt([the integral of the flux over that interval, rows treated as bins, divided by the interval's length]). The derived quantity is 3.47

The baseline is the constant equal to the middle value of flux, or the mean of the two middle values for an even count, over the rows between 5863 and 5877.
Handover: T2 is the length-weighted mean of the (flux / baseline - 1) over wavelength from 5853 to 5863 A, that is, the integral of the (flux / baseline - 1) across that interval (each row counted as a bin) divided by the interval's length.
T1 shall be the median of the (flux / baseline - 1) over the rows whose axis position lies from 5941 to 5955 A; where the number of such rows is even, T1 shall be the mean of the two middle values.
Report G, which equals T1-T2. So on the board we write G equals -0.12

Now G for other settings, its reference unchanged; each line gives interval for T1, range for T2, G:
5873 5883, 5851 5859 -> 0.06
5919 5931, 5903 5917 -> -0.13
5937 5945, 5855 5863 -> -0.14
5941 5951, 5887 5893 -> 0.34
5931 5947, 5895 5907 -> 0.05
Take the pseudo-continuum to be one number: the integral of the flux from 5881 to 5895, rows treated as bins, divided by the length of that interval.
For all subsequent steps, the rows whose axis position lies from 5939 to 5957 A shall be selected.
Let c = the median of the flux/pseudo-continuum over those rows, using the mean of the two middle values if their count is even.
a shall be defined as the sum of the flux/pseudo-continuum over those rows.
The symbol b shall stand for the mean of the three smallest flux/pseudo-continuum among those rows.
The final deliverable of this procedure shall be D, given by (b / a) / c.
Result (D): 0.0864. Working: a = 10.3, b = 1.01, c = 1.14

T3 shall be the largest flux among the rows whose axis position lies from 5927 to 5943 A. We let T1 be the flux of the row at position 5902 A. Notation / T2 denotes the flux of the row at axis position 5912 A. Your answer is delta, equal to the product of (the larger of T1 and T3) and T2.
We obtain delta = 209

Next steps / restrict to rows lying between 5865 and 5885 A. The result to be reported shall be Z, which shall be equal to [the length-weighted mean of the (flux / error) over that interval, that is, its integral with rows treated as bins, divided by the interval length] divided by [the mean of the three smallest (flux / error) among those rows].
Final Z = 1.39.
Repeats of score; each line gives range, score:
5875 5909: 3.33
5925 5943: 3.46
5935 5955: 3.46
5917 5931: 3.40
